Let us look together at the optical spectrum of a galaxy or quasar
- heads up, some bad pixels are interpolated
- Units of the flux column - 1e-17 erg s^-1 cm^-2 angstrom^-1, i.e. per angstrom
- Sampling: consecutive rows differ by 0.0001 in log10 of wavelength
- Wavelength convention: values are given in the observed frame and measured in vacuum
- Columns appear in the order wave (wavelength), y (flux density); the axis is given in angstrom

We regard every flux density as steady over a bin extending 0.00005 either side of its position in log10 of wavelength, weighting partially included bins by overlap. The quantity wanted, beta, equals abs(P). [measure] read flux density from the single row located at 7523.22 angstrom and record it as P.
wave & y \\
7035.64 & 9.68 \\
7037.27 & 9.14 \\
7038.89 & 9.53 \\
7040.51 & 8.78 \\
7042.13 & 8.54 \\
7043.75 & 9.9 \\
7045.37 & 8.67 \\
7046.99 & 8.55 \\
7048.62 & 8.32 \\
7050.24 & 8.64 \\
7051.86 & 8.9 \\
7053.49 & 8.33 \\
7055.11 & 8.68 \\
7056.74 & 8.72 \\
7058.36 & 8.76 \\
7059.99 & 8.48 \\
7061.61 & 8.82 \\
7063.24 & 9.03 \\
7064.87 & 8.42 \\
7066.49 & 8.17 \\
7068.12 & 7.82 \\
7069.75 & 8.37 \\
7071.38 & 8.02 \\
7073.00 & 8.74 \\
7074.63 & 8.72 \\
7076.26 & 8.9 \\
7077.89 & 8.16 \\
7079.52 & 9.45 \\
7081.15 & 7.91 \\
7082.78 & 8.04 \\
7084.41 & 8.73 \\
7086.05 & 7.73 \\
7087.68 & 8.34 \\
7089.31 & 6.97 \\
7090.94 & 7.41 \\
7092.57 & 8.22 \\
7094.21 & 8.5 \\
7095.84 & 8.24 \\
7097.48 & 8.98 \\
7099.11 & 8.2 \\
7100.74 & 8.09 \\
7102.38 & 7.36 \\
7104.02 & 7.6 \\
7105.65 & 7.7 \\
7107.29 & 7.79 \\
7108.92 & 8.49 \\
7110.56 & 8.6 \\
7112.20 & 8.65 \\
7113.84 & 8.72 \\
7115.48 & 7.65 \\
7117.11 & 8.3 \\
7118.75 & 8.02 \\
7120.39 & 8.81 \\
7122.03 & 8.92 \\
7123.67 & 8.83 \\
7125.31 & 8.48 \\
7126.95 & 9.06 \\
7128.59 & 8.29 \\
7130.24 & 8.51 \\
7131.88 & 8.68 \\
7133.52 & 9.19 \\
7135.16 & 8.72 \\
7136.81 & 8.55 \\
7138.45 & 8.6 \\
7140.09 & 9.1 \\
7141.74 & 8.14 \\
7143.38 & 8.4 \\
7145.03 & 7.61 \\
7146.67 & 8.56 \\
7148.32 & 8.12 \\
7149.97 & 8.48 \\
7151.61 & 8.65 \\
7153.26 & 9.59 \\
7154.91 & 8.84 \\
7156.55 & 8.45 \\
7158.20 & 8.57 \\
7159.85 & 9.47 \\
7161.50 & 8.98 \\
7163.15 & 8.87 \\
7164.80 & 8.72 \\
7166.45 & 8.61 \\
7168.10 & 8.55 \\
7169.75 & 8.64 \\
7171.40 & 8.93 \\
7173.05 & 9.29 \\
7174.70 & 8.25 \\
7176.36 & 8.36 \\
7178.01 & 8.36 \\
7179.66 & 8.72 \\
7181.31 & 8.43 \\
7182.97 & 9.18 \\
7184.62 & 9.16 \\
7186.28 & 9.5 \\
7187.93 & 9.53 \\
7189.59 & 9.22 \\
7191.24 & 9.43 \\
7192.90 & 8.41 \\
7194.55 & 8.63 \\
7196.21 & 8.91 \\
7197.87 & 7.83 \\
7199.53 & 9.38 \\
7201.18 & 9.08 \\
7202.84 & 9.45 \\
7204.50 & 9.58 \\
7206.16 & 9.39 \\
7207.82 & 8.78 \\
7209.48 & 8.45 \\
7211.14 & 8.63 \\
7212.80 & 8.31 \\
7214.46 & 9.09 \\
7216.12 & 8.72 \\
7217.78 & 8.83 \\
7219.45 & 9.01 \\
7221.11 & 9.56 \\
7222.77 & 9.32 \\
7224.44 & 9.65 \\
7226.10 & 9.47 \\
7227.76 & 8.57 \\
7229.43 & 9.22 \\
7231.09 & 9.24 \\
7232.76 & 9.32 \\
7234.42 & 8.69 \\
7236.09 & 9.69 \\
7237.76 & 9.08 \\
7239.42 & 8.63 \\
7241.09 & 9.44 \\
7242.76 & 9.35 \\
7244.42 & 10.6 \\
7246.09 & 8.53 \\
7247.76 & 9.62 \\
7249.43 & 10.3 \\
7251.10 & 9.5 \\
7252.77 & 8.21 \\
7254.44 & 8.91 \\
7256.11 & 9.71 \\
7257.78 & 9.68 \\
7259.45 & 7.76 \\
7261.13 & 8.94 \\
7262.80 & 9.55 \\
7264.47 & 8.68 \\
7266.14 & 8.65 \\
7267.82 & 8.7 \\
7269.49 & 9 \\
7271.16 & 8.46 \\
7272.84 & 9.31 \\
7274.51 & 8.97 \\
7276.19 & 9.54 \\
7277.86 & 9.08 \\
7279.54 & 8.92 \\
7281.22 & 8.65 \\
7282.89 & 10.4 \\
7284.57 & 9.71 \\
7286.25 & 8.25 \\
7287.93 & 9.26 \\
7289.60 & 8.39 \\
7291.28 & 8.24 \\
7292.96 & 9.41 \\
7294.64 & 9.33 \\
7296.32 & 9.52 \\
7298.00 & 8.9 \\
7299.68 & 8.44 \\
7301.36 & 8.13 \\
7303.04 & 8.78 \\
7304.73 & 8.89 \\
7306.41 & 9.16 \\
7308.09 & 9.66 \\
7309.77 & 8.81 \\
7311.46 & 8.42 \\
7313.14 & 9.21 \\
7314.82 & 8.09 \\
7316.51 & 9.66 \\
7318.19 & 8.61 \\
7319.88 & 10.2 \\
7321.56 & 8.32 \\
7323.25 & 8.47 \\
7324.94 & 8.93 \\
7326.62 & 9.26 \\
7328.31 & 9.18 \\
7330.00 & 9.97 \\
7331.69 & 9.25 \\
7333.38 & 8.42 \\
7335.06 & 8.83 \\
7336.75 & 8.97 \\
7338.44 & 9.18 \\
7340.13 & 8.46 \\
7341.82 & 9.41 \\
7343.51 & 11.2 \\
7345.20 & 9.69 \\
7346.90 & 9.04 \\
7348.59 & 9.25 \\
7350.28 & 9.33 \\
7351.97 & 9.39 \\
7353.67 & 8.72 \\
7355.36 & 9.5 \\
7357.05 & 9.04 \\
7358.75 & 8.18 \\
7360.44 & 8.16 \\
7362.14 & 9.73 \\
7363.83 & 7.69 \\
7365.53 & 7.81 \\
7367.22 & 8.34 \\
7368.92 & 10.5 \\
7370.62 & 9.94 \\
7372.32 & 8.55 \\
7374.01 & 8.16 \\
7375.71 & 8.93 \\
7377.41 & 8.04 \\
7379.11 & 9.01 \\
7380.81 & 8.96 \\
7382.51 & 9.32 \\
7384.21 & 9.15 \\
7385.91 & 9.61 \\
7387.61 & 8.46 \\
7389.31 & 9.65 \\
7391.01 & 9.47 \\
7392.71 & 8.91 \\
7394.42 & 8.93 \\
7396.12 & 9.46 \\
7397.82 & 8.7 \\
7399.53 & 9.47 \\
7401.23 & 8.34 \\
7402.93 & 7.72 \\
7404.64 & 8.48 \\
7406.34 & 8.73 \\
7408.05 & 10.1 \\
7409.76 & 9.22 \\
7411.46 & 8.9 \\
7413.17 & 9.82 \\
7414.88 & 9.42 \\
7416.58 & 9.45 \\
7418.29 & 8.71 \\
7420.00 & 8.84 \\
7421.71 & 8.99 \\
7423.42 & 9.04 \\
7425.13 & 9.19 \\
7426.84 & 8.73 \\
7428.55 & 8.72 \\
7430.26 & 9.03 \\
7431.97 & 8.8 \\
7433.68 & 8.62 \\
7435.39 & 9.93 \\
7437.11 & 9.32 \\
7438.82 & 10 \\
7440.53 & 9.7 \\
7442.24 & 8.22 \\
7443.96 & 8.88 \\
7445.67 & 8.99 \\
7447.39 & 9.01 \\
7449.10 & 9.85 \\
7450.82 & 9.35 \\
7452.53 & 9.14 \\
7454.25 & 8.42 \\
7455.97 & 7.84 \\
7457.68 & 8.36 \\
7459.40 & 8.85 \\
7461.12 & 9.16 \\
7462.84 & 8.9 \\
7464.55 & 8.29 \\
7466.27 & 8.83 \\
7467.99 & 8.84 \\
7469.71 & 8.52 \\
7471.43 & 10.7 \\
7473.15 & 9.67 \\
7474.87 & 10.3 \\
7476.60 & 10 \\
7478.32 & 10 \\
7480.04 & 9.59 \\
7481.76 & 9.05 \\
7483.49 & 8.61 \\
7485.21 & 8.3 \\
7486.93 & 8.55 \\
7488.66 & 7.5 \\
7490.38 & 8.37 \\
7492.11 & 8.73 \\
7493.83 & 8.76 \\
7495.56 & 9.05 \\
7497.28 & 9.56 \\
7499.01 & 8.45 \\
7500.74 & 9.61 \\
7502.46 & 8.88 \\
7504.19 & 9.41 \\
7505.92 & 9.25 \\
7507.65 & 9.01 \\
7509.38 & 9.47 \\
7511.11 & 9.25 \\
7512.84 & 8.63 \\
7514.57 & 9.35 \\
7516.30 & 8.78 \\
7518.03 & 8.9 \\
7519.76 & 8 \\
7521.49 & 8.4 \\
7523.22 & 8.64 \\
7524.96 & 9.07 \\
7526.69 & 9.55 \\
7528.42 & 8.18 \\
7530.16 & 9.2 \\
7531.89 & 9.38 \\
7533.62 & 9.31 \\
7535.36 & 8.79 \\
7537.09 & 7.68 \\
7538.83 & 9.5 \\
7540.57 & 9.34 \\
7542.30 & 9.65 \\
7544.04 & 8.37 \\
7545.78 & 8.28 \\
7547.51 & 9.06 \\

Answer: 8.64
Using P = 8.64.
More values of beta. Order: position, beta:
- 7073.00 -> 8.74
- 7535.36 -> 8.79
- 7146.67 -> 8.56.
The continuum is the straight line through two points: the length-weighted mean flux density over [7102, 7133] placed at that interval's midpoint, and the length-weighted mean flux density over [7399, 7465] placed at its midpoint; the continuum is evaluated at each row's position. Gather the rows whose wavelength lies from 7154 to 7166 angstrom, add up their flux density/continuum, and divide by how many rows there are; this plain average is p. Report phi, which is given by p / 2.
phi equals 0.523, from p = 1.05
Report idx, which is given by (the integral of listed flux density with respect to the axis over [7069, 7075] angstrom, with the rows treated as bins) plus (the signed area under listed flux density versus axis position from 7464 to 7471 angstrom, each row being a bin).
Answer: 112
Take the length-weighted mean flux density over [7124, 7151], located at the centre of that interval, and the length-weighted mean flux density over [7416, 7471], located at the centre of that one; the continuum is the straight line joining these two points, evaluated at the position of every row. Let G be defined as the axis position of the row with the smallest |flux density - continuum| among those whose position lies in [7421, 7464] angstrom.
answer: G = 7445.67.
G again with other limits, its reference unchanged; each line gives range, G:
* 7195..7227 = 7211.14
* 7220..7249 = 7234.42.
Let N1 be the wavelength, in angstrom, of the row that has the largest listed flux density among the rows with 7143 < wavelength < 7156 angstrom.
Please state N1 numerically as 7153.26 angstrom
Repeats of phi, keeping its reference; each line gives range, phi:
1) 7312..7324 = 0.510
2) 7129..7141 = 0.522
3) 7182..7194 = 0.541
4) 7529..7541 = 0.491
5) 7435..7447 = 0.516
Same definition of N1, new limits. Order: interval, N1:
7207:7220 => 7214.46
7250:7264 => 7256.11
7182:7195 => 7187.93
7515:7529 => 7526.69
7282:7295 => 7282.89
